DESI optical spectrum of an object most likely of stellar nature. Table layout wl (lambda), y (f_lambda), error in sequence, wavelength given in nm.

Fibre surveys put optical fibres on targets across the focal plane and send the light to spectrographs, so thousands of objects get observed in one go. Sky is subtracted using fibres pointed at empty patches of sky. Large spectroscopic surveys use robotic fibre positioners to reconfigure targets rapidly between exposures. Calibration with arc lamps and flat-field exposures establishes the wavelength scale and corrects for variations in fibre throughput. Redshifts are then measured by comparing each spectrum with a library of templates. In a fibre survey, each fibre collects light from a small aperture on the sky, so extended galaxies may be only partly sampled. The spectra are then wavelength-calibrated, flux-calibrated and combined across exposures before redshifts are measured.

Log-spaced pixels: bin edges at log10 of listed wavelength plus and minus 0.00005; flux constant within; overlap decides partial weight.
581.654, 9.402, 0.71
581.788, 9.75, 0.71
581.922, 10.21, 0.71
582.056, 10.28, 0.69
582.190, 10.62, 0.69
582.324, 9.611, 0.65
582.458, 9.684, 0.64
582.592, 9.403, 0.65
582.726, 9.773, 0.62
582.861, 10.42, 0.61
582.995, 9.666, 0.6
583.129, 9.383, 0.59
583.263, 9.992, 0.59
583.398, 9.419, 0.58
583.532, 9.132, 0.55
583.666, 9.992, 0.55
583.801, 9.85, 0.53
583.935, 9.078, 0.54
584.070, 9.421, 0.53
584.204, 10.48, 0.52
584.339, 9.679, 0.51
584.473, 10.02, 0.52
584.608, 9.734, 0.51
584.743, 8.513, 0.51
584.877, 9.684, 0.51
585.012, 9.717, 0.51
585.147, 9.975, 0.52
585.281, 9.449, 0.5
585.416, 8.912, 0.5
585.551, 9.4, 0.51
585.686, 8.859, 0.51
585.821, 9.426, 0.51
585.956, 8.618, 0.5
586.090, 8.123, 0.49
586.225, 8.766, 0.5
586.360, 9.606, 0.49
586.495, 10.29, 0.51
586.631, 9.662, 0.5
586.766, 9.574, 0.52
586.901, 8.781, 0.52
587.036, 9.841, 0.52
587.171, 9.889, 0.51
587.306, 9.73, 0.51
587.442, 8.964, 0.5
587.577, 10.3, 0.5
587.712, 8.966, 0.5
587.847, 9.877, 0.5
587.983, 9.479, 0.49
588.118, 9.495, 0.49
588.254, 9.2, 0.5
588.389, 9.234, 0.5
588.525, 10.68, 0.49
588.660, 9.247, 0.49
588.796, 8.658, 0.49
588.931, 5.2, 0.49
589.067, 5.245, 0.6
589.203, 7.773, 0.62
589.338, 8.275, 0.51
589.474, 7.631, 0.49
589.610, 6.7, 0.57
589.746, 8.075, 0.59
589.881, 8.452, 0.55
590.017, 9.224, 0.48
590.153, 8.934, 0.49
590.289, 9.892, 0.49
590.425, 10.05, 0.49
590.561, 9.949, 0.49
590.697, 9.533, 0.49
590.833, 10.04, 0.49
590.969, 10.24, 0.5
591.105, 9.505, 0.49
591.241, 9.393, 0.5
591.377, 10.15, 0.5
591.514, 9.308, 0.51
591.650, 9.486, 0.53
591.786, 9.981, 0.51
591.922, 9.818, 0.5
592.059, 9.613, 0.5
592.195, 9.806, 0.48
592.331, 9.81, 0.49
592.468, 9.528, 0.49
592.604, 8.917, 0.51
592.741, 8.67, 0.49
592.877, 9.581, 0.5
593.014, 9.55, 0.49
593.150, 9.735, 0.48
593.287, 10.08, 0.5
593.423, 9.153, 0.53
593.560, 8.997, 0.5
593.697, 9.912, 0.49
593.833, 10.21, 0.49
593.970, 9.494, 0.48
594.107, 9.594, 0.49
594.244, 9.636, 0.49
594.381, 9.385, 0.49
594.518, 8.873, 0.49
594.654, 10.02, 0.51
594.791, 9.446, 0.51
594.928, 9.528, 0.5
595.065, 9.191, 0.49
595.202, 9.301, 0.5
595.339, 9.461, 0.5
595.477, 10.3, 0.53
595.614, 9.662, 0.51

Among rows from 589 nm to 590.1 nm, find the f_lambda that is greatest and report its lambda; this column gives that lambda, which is 590.017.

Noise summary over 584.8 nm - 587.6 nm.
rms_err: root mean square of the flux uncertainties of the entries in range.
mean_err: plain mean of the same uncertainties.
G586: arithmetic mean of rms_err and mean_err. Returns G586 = 0.507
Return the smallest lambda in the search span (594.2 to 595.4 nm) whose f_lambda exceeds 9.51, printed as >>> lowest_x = 594.244 nm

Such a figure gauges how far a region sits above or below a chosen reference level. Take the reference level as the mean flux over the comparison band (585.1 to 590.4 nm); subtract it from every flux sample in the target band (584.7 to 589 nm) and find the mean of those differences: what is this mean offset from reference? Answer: 0.32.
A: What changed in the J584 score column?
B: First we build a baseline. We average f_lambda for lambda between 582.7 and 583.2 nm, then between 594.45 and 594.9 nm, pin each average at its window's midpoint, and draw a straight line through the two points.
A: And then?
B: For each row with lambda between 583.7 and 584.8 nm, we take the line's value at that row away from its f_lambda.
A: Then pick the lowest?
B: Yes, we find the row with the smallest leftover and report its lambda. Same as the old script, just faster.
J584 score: 584.743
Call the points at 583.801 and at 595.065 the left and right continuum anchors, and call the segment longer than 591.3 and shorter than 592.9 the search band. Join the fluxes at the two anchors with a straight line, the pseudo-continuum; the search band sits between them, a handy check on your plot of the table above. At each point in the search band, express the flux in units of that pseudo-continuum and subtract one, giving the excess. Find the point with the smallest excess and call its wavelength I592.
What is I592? 592.741 nm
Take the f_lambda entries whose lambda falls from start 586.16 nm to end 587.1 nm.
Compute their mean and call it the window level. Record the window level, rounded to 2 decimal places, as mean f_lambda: 9.50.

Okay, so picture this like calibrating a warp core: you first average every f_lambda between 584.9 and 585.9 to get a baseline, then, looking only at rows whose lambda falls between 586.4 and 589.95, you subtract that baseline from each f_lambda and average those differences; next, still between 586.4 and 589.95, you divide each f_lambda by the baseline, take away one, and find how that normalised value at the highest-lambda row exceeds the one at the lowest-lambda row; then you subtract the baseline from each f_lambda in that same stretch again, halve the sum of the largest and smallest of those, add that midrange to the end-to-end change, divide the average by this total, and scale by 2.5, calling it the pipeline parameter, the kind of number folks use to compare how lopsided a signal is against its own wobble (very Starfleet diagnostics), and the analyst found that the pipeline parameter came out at 0.9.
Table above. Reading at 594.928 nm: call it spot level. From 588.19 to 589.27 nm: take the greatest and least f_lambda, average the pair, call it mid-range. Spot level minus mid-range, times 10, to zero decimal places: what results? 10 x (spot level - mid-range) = 16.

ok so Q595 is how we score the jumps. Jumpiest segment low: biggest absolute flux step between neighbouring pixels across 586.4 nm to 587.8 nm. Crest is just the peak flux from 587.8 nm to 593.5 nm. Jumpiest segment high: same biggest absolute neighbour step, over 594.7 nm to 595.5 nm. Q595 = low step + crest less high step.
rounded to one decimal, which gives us 11.2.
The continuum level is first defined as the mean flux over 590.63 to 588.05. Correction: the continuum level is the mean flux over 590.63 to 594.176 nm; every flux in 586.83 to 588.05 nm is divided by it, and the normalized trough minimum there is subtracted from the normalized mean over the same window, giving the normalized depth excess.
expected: 0.079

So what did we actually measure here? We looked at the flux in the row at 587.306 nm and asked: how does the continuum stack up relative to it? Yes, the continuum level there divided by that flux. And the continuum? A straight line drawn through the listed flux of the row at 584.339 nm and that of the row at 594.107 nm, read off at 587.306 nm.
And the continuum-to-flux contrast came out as 0.99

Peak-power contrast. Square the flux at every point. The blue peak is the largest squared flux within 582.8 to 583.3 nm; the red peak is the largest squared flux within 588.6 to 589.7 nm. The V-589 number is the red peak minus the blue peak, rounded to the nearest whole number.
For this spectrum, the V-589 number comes -23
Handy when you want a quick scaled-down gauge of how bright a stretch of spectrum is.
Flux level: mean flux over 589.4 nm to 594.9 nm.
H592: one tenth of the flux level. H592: 0.94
